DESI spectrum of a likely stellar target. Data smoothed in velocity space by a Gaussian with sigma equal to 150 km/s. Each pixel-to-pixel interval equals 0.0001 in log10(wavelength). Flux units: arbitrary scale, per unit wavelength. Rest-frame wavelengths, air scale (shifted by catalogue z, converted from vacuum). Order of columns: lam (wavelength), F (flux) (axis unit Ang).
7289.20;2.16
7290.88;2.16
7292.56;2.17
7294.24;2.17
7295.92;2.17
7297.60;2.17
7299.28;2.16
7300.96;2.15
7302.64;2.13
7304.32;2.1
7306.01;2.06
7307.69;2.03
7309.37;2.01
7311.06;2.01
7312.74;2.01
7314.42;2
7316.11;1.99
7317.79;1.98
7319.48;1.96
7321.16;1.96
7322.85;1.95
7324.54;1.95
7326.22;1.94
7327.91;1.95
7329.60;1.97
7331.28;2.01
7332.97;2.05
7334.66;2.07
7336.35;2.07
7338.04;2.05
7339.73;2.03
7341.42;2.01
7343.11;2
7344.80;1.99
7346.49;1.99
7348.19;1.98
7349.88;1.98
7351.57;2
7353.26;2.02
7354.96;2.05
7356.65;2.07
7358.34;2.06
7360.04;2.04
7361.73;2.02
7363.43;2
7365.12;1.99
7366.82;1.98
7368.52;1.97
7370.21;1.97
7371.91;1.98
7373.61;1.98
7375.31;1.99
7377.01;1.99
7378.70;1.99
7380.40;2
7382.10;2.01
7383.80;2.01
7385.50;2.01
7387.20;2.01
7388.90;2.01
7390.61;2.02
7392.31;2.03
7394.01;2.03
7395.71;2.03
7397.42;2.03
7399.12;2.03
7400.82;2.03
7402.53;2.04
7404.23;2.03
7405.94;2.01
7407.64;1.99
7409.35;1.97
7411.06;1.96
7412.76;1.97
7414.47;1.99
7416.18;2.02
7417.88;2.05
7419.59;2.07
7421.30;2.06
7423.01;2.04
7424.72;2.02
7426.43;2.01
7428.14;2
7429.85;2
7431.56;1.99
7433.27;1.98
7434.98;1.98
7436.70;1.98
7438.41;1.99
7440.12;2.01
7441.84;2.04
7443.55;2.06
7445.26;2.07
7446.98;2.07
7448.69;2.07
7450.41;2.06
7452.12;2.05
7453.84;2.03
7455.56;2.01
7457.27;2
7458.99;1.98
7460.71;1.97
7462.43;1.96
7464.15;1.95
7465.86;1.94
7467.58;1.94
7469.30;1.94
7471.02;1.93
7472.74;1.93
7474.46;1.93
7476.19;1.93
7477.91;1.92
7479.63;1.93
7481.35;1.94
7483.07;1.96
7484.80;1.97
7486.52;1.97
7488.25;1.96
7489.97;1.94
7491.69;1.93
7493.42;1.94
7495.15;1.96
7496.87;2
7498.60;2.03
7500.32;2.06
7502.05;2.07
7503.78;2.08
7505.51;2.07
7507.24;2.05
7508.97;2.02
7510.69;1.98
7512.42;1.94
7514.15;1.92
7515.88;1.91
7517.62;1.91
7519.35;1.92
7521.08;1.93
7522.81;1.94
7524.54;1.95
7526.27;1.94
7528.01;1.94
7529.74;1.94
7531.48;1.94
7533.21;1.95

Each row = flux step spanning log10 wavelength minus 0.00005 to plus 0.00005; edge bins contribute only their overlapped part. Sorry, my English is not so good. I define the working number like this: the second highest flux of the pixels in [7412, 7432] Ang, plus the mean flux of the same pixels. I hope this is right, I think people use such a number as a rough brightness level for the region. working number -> 4.08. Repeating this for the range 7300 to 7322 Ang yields 4.16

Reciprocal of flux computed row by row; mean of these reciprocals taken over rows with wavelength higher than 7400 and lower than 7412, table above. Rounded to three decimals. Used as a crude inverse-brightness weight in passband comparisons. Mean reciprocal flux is 0.499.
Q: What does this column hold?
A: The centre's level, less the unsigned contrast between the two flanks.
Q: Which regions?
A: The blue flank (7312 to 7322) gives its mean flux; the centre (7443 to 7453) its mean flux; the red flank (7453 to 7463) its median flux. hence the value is 2.06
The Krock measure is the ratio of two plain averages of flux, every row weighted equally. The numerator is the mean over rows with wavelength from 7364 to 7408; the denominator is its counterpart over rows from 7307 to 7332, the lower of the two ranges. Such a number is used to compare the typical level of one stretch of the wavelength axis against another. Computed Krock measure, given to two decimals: 1.01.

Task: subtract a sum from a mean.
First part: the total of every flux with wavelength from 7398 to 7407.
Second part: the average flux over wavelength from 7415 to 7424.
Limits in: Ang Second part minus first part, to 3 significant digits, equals -8.09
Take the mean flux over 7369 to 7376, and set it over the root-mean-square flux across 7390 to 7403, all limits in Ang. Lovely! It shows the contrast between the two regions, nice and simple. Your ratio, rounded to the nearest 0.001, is 0.975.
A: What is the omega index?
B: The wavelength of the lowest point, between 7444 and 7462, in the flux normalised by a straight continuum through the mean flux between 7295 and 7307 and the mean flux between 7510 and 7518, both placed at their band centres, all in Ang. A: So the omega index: 7460.71 Ang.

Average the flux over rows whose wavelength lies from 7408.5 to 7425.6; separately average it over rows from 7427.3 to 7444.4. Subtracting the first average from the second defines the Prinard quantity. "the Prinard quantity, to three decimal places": -0.012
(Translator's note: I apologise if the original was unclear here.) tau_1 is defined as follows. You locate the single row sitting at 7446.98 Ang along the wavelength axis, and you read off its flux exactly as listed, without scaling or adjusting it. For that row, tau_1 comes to 2.07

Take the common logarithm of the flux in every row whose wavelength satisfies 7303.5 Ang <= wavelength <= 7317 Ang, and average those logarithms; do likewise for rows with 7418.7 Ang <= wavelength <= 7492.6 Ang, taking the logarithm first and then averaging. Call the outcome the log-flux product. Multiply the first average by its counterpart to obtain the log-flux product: 0.0915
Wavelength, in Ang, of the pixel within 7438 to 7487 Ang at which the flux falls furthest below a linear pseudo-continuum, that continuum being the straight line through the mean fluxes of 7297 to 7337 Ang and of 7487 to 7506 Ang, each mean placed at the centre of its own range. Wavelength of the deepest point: 7477.91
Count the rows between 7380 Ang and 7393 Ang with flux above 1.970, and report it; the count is 8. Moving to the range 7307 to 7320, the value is 7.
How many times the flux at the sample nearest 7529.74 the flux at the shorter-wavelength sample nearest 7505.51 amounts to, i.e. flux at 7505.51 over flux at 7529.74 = 1.07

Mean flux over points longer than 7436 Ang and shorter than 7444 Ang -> 2.02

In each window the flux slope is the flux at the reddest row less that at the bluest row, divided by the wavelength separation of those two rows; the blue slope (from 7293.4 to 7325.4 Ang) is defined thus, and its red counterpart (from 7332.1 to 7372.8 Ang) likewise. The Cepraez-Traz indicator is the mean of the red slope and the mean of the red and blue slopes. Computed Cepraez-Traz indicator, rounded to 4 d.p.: -0.0032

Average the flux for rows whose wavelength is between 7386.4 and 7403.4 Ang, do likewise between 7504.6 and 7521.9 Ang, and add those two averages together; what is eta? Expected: 3.99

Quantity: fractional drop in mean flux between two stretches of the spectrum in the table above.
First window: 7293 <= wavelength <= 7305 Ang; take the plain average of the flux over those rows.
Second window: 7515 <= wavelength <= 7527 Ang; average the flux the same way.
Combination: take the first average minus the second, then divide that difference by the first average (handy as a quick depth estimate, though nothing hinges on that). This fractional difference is 0.10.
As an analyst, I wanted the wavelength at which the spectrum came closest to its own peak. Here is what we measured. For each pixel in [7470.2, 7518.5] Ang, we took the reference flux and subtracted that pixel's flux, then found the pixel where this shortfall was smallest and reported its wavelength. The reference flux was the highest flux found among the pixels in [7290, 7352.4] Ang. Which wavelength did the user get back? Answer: 7503.78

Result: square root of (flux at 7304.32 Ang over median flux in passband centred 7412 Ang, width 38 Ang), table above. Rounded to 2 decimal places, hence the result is 1.02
